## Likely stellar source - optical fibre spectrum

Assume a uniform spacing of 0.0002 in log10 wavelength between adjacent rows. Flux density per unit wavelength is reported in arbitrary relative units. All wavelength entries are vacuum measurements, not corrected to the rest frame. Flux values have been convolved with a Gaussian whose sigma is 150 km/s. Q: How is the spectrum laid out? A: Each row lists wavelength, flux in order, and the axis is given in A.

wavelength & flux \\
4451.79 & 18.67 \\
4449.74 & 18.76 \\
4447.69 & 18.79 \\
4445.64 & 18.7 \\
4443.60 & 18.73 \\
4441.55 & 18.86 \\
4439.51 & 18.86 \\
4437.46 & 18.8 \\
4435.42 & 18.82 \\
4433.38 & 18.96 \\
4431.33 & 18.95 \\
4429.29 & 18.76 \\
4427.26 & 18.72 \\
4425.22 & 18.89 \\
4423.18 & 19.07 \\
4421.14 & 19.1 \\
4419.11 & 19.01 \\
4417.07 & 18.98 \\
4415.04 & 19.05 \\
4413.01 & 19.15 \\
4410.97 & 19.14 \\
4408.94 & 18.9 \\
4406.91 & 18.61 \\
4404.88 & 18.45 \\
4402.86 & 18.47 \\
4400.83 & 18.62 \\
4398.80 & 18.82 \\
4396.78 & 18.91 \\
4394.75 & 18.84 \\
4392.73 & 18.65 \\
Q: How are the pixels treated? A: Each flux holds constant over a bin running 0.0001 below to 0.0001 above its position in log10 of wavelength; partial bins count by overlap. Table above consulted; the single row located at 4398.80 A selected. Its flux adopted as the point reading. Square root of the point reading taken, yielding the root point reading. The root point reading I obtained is 4.338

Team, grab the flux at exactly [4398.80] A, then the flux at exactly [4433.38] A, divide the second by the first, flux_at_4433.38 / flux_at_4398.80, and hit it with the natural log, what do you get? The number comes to 0.007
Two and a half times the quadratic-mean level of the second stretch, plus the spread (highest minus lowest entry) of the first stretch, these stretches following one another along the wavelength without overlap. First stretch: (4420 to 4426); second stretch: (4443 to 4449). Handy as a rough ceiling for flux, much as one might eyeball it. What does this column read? 47.1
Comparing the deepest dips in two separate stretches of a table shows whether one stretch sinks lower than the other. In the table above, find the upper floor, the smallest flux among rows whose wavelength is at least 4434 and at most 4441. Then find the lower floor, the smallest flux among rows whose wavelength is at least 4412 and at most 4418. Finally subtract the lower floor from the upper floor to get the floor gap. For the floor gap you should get -0.18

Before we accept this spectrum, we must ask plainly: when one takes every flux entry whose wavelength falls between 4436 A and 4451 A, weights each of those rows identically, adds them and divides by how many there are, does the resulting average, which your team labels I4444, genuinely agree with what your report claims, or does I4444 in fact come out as 18.8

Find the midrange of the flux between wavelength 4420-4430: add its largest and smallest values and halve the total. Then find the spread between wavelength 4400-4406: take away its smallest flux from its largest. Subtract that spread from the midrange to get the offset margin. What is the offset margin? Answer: 18.7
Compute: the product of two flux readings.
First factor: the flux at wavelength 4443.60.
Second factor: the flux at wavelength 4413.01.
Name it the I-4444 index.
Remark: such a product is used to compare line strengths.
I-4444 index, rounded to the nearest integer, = 359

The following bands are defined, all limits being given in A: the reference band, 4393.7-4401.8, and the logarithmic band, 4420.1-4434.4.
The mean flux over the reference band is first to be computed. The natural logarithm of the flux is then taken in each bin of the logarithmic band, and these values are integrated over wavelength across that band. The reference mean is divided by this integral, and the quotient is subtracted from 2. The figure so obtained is 1.6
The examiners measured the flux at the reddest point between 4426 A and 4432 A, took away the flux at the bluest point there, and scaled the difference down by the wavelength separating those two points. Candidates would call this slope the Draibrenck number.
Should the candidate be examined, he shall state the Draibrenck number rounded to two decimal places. 0.06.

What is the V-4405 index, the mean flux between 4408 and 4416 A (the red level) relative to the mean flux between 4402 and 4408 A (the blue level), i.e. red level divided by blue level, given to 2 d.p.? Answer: 1.03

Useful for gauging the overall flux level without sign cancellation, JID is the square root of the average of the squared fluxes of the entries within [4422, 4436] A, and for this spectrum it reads 18.9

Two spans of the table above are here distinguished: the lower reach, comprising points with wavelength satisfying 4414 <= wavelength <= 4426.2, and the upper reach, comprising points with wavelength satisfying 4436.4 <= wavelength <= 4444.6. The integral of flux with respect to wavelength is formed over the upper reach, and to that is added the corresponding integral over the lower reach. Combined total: 386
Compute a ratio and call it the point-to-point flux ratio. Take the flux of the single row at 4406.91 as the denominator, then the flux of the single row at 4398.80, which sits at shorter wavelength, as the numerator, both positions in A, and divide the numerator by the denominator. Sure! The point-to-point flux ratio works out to 1.01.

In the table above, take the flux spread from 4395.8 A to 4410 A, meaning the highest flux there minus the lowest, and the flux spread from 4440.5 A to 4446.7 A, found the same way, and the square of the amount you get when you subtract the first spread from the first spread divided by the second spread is 5.8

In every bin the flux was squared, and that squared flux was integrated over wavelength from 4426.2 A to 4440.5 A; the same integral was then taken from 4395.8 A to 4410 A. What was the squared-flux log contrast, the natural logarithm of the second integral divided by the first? -0.023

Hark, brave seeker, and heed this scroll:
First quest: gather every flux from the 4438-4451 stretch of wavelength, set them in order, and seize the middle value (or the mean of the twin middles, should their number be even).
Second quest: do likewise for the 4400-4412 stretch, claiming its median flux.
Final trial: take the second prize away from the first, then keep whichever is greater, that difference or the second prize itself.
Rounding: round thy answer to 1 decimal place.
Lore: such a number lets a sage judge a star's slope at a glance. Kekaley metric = 18.6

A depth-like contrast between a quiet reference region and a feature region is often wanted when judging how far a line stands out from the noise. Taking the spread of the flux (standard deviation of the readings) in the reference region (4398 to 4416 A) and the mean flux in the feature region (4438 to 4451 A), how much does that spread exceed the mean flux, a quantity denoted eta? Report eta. -18.5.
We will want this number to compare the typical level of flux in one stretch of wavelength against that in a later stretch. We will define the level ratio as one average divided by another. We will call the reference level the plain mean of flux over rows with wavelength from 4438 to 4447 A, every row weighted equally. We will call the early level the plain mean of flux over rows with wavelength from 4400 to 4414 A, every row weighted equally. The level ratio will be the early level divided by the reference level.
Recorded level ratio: 1.00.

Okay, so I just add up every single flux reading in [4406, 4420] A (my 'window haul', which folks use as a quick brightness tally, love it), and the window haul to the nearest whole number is 133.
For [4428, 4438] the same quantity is 94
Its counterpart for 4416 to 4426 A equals 95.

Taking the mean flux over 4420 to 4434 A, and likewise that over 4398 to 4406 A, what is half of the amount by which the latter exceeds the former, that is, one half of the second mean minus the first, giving -0.17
